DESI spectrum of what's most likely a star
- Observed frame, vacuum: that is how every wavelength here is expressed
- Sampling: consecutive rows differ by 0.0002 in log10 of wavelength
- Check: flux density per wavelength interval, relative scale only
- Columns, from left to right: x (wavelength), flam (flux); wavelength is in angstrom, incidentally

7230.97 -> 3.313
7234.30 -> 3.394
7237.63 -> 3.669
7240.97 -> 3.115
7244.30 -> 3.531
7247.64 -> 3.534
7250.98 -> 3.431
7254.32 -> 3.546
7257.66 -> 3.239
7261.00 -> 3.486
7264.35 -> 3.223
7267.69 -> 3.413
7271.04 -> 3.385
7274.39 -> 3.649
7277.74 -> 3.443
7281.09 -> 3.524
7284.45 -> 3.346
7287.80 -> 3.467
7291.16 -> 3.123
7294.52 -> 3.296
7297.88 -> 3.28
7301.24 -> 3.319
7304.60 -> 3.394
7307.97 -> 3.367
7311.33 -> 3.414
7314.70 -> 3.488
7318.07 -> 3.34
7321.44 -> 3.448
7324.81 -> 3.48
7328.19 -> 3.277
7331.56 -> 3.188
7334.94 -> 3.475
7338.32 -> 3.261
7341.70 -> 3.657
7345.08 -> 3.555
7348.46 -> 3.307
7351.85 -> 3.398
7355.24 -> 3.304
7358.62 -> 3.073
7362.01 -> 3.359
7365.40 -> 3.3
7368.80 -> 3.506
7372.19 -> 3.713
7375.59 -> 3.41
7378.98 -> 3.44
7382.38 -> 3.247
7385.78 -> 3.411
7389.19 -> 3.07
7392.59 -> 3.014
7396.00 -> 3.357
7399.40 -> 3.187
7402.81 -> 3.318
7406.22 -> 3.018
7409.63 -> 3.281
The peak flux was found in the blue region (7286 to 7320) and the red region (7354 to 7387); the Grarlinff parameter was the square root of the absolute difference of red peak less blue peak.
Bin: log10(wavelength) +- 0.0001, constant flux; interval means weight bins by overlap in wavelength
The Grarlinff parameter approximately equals 0.47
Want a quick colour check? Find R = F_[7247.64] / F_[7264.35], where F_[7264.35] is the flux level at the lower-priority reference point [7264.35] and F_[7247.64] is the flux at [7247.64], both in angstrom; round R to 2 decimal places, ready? 1.10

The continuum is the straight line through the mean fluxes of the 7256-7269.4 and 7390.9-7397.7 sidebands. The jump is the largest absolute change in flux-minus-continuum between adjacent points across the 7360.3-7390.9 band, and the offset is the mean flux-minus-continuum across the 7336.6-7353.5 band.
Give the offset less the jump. -0.14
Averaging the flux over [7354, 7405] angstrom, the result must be 3.31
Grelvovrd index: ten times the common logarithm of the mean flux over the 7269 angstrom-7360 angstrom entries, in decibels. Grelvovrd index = 5.29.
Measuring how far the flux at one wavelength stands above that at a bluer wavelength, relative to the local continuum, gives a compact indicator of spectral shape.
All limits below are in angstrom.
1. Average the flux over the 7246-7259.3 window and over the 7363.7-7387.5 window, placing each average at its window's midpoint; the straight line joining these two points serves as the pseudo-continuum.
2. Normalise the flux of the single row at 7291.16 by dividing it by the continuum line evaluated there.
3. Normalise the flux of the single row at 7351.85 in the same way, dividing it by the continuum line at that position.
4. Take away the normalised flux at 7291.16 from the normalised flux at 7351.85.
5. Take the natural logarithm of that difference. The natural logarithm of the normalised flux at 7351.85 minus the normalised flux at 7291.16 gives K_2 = -2.5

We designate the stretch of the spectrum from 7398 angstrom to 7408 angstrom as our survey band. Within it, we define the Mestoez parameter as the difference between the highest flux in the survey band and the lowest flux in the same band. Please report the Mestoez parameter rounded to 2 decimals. 0.30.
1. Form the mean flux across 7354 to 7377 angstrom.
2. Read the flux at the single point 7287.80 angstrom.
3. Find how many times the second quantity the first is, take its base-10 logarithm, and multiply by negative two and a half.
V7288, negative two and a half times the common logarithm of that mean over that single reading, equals 0.027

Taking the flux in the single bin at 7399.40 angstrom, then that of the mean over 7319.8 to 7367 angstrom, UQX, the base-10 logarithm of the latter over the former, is 0.023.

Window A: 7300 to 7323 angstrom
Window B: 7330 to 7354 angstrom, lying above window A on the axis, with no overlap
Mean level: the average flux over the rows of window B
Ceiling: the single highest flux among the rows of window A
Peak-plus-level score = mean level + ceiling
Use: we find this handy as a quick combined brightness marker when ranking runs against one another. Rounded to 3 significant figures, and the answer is 6.89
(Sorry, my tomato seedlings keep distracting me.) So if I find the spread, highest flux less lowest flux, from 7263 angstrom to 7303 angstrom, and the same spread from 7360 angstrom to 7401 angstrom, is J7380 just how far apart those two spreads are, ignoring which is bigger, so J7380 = 0.17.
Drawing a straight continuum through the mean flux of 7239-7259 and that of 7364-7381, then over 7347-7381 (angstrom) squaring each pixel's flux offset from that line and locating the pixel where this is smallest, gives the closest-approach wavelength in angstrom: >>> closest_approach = 7368.80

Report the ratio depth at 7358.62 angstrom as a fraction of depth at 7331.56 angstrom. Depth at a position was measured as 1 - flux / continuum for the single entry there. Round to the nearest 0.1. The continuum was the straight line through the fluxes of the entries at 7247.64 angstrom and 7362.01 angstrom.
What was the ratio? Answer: 1.4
